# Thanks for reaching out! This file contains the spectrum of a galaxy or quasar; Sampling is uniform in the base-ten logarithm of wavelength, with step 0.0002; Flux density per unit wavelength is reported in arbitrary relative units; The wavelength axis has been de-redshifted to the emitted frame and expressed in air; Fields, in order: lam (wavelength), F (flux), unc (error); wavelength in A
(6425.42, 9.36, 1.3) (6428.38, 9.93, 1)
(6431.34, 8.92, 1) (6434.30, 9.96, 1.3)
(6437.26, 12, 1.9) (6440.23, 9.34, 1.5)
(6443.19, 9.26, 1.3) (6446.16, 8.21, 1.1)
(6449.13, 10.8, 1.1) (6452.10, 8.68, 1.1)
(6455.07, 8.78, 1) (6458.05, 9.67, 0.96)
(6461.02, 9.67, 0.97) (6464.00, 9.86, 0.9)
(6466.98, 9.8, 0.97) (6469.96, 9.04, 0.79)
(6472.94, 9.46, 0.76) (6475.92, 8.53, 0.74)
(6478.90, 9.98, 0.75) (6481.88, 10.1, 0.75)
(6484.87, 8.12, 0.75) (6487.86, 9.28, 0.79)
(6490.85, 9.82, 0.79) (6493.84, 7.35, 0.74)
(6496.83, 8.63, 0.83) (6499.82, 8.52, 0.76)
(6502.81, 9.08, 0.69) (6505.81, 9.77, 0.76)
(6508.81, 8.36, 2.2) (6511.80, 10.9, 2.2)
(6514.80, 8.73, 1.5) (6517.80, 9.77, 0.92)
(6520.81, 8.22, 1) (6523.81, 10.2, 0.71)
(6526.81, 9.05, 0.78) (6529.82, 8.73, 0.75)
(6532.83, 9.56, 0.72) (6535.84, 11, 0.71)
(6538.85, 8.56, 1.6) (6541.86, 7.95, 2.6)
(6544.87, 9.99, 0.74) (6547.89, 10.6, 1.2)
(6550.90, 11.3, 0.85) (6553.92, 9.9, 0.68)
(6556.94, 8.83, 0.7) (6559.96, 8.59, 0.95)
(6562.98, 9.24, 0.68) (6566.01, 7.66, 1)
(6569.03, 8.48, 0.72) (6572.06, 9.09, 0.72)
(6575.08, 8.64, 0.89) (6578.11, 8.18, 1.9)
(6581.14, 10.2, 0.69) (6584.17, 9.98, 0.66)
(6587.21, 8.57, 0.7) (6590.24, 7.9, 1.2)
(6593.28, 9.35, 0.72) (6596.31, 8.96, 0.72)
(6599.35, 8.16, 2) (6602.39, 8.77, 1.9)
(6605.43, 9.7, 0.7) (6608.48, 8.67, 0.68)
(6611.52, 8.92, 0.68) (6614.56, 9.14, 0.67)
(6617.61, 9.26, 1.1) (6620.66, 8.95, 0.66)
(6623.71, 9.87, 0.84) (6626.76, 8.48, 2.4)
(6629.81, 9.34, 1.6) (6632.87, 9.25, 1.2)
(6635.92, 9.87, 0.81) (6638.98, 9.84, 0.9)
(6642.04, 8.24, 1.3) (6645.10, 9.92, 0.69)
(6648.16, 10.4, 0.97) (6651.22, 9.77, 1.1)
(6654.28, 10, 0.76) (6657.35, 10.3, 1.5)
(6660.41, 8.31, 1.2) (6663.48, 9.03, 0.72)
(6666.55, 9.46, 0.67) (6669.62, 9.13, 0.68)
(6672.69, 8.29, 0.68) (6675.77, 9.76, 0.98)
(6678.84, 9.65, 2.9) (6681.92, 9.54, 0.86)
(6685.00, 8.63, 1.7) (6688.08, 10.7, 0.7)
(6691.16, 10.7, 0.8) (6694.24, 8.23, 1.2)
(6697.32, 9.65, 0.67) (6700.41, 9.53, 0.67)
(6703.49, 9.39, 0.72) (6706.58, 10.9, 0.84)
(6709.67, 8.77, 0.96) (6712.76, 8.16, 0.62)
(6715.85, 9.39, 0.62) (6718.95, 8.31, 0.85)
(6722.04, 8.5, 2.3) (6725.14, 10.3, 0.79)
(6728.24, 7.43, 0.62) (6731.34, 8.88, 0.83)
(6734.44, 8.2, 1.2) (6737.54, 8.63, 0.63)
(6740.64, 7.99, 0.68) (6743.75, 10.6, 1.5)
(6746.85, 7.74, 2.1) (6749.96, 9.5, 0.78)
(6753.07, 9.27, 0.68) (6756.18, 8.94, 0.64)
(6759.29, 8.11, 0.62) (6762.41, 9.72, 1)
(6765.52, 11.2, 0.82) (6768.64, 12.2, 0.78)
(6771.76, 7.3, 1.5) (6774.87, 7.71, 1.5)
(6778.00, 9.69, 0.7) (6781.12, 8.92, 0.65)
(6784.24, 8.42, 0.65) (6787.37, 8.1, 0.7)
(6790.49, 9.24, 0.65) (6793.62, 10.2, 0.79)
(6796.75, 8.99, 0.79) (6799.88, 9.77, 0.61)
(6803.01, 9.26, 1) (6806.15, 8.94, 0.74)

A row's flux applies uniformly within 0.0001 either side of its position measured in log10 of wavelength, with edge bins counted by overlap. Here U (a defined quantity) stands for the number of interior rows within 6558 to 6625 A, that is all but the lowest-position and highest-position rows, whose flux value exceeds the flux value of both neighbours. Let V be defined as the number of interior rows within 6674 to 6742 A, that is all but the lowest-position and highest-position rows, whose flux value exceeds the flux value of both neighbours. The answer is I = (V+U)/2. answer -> 6.0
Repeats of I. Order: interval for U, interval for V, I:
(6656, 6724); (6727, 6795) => 5.5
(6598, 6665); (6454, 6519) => 7.0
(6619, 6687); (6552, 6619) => 6.0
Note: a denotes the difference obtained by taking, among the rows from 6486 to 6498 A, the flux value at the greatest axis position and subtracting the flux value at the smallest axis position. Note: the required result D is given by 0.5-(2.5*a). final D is 2.1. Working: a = -0.65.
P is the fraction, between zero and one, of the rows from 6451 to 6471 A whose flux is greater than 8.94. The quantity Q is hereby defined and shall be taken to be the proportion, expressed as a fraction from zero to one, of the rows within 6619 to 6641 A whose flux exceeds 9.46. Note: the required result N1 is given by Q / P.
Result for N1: 0.60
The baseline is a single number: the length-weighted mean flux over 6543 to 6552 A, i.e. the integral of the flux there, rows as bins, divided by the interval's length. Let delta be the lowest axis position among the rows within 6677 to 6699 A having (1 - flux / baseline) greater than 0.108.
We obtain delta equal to 6685.00 A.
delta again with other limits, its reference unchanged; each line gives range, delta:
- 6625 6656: 6626.76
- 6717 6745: 6718.95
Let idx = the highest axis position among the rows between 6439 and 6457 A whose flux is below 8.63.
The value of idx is 6446.16 A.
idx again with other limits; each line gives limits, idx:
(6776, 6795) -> 6787.37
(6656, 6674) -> 6672.69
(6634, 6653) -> 6642.04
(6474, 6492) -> 6484.87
